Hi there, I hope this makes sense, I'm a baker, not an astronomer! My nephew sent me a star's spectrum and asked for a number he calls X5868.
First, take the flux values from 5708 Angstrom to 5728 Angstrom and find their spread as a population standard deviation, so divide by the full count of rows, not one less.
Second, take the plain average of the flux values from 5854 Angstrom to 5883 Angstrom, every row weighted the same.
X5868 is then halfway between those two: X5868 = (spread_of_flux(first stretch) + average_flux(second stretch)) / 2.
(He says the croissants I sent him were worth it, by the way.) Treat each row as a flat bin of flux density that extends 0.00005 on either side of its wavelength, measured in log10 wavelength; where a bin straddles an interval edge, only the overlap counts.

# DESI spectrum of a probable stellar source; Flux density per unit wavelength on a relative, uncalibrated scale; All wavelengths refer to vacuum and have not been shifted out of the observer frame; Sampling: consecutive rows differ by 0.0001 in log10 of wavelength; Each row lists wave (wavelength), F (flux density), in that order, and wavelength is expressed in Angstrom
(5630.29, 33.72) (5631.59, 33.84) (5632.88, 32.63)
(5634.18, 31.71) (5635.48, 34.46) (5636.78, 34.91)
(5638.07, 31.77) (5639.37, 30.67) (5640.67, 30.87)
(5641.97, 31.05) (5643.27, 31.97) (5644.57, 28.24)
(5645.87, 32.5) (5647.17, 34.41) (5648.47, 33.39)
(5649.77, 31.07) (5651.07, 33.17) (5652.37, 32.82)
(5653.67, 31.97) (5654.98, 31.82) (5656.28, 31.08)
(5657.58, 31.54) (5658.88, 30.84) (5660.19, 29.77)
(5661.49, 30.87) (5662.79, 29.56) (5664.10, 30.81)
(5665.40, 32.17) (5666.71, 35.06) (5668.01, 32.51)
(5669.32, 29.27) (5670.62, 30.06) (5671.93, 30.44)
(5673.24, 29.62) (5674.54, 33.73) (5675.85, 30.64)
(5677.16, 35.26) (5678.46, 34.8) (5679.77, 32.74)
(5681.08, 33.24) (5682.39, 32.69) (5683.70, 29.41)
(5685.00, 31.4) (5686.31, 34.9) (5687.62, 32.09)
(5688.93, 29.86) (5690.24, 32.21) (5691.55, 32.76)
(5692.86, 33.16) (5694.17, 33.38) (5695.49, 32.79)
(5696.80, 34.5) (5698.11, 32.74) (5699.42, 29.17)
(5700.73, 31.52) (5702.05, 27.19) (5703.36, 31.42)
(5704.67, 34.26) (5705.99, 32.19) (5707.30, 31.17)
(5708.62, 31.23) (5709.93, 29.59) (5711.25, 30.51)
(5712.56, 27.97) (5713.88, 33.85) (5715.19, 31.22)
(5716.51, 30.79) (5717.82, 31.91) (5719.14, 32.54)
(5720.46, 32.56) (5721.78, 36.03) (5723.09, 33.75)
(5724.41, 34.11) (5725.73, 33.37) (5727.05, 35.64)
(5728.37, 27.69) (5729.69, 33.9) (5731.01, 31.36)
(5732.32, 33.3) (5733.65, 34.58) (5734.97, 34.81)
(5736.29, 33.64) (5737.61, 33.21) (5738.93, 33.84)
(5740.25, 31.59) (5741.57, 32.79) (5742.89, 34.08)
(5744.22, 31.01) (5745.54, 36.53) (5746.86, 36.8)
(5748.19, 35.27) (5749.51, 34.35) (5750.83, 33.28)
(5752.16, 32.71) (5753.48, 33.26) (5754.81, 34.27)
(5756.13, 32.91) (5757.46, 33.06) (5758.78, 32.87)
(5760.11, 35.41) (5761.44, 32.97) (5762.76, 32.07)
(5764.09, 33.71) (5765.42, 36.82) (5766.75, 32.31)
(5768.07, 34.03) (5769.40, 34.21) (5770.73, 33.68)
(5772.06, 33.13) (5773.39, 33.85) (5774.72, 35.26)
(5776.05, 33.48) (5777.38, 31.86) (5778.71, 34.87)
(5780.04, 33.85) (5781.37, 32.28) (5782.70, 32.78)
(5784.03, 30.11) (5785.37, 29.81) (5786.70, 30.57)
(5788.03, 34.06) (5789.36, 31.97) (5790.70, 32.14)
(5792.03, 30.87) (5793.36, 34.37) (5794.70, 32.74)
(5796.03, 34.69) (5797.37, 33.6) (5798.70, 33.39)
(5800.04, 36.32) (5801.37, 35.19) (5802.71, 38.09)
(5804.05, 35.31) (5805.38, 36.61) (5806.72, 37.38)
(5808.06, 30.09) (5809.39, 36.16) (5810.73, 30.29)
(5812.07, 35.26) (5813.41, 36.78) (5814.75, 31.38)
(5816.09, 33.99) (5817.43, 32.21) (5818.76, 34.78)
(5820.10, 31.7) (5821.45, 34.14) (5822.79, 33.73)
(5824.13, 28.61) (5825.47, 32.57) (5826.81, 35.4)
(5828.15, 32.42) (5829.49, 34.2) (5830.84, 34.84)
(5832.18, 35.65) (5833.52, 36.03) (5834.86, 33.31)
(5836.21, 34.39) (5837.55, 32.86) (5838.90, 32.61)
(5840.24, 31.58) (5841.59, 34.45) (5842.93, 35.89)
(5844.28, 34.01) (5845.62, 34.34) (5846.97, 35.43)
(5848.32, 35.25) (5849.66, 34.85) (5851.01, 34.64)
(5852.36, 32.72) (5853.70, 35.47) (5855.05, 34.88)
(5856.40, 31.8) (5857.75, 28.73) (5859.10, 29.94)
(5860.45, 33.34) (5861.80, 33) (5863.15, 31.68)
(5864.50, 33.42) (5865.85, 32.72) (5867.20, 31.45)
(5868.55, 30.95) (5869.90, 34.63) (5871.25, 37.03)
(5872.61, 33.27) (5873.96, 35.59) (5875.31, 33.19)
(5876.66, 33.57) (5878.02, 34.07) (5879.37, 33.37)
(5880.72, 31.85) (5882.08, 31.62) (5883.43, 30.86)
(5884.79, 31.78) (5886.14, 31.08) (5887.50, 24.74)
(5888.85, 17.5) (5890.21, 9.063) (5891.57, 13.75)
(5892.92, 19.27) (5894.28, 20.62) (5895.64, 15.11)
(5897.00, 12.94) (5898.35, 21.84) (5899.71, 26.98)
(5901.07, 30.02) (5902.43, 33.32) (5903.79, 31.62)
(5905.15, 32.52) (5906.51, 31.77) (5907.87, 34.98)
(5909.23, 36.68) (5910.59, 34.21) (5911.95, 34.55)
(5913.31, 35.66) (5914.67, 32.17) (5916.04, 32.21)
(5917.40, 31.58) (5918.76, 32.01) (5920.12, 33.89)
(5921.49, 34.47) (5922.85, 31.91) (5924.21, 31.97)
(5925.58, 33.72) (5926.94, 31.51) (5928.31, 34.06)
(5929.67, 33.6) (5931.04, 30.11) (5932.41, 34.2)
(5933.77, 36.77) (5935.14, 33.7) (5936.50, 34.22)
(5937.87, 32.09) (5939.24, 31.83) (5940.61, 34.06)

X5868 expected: 17.5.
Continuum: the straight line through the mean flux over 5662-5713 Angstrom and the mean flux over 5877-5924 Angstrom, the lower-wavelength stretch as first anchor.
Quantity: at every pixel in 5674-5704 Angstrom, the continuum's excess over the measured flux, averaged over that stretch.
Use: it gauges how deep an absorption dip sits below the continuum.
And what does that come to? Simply -1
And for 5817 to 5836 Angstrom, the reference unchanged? -4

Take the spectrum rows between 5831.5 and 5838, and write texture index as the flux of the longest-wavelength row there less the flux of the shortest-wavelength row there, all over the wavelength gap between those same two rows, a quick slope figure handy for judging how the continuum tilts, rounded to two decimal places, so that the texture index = -0.52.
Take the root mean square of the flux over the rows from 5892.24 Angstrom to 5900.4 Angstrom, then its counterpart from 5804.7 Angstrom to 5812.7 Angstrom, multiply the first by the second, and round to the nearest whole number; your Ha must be 688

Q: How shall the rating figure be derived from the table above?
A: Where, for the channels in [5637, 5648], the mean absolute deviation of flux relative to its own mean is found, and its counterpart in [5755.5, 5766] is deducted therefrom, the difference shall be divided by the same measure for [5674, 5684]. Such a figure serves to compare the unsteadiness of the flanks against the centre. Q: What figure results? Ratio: 0.02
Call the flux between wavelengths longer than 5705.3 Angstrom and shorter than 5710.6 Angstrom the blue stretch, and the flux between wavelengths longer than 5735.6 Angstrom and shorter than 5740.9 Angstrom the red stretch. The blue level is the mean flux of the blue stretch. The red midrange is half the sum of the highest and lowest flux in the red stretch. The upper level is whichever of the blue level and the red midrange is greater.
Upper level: 32.7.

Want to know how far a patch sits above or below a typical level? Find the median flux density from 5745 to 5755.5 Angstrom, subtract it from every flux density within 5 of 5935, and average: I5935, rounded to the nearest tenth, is -1.0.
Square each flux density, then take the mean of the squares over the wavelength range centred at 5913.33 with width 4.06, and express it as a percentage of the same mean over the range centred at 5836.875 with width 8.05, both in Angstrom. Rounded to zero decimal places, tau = 104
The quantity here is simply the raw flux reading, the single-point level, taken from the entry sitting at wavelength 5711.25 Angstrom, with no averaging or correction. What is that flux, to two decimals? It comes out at 30.51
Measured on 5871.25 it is 37.03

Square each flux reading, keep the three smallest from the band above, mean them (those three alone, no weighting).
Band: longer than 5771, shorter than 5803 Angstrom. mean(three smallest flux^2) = 910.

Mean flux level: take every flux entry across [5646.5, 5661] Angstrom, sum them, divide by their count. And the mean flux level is 32.0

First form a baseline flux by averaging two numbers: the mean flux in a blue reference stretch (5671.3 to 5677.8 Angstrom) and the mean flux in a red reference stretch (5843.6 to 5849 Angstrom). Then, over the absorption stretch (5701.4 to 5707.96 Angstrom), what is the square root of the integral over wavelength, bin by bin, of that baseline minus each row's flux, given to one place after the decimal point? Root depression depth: 3.7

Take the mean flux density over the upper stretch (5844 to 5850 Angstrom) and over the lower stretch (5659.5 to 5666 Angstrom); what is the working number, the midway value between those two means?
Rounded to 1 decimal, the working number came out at 32.7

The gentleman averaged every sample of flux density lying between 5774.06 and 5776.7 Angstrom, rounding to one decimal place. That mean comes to 34.4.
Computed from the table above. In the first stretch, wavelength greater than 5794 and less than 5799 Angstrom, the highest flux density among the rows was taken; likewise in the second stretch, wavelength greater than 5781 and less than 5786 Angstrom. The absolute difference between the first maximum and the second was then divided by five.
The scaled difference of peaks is 0.38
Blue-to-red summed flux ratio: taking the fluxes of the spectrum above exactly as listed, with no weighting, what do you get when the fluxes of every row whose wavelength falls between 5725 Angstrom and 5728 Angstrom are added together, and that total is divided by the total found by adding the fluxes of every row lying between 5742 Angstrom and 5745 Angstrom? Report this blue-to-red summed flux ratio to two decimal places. 1.06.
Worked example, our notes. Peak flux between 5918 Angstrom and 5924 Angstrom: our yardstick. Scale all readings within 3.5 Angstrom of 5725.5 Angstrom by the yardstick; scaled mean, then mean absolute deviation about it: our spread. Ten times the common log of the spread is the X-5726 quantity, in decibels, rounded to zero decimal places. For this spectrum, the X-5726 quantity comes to -12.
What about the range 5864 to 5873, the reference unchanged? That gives -14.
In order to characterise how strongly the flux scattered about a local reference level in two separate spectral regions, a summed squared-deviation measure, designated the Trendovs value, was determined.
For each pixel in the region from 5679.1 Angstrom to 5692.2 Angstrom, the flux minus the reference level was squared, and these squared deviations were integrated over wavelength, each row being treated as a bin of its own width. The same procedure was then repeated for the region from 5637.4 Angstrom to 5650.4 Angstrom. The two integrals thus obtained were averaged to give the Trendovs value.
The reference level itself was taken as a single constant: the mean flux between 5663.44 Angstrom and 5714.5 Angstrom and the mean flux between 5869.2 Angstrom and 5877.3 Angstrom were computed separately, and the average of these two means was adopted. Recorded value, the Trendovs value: 56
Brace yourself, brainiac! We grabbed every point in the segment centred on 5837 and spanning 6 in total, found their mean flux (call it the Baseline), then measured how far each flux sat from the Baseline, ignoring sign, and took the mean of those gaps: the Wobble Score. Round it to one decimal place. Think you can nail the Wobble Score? 0.6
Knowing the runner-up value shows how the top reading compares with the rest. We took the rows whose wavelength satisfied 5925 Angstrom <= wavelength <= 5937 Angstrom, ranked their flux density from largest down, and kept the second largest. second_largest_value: 34.22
